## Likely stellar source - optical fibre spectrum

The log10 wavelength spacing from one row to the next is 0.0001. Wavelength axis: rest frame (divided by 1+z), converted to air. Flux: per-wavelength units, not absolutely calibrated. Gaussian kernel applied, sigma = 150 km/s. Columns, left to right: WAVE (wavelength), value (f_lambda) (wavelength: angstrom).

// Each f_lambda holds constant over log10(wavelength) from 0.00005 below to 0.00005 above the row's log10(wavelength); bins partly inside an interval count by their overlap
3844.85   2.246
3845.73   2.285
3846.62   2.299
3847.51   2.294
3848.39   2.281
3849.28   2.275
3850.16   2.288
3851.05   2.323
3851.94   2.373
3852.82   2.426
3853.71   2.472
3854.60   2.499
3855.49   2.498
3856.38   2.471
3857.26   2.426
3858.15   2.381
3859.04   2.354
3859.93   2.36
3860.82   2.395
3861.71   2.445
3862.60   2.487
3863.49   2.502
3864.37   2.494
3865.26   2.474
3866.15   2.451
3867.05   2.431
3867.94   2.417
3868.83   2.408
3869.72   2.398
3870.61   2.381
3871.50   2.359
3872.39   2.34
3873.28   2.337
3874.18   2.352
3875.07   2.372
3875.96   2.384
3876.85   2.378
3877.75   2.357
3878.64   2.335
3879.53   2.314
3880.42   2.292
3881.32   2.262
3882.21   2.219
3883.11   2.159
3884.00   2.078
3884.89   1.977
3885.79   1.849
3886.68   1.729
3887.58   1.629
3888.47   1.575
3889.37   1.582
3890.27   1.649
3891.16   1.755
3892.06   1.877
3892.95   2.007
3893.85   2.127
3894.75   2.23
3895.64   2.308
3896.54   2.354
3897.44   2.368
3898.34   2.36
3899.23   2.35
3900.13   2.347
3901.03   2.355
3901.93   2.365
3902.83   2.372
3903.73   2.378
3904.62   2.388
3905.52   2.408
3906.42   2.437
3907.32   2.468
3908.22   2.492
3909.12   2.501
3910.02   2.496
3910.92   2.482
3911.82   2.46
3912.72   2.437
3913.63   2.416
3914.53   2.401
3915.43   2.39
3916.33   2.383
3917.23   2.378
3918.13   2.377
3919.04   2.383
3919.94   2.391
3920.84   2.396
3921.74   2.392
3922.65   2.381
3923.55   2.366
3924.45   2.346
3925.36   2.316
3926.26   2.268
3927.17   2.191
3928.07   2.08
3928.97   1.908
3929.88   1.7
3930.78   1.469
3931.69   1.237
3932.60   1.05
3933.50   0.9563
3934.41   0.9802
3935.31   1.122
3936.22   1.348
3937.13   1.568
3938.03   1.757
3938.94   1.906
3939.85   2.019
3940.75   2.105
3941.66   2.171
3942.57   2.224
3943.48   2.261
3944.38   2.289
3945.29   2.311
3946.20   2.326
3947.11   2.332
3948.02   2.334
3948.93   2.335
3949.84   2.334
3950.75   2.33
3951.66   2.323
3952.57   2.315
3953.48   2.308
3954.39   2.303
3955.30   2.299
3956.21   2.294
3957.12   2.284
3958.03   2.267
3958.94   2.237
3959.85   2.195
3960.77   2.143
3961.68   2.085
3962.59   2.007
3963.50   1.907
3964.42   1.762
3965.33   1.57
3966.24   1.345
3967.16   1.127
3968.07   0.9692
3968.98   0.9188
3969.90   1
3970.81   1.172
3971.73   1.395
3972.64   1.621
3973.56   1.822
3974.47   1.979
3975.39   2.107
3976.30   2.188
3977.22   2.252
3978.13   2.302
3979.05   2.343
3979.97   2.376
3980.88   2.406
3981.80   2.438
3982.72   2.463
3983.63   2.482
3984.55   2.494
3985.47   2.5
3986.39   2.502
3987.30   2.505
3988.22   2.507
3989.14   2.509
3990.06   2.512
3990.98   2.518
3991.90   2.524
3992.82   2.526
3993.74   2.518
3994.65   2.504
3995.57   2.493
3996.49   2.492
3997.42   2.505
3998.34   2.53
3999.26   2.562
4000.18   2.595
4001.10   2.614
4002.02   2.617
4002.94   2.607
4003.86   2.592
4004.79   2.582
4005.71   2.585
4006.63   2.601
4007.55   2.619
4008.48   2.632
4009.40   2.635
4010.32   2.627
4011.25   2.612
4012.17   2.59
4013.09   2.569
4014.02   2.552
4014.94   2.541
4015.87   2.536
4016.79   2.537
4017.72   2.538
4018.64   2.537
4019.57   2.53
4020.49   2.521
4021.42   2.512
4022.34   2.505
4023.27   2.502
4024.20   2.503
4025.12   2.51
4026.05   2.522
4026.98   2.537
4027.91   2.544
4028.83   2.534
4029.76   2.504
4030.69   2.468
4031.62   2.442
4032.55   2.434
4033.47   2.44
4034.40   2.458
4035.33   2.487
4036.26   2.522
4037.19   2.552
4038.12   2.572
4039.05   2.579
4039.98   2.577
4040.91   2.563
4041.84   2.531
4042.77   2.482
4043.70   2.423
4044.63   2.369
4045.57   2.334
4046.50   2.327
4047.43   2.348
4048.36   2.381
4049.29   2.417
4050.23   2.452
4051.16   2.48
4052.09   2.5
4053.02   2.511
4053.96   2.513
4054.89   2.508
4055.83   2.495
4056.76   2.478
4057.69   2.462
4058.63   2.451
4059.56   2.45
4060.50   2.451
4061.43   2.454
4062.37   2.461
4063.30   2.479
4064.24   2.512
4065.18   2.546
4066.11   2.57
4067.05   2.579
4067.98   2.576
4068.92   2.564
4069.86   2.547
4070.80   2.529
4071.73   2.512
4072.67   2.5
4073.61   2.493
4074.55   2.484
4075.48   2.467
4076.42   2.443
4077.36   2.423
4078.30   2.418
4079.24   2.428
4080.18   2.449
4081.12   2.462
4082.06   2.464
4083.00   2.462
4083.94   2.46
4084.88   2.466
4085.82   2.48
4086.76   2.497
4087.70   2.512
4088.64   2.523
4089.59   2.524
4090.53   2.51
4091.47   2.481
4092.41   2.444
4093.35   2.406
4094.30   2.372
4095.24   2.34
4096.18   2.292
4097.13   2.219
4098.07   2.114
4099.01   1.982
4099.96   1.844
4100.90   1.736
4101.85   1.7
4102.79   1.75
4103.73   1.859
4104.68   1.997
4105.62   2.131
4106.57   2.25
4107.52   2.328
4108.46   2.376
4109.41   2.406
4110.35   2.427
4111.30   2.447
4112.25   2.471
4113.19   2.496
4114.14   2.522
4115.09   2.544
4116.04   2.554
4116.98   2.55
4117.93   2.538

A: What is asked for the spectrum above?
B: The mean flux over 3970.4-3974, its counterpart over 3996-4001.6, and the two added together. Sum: 4.05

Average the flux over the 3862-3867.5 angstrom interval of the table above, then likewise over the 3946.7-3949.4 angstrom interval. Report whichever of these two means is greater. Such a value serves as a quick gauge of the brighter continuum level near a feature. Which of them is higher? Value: 2.47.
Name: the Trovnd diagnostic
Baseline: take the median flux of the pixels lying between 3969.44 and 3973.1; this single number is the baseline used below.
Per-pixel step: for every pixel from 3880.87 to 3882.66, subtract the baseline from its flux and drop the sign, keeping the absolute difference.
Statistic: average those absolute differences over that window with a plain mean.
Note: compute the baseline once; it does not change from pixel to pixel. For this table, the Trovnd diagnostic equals 1.0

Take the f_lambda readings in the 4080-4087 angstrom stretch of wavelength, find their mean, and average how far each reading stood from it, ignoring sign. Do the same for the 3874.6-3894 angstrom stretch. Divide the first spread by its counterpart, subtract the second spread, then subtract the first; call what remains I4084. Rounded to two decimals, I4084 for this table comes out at -0.22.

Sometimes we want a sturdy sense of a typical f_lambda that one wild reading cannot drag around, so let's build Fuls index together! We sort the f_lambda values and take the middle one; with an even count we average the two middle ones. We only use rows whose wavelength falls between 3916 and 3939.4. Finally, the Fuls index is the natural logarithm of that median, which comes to 0.759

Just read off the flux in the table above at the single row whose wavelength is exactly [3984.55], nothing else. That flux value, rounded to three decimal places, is 2.494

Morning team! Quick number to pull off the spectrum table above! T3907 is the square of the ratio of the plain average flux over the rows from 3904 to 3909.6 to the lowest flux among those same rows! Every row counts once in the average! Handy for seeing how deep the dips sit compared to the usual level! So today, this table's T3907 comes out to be 1.05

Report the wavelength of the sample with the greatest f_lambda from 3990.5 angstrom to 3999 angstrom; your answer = 3998.34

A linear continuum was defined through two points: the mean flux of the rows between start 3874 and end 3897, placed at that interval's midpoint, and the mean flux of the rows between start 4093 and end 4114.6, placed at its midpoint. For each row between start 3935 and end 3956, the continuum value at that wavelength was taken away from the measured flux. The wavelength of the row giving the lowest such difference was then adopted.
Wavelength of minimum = 3935.31 angstrom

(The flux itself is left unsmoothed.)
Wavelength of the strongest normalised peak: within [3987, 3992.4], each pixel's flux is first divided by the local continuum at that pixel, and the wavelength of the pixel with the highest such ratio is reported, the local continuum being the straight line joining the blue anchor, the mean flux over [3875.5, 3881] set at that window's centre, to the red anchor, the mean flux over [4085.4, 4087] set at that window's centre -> 3991.90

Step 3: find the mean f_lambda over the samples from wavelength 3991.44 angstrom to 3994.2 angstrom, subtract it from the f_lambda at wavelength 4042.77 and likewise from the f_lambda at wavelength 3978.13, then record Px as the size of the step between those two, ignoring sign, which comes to 0.180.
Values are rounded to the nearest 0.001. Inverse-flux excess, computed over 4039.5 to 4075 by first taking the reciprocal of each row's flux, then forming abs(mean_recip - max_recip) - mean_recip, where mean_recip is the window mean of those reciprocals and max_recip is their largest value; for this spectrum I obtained -0.377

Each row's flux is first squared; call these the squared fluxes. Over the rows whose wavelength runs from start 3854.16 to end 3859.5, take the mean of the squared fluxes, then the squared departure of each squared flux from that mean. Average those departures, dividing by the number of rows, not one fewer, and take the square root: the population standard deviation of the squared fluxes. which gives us 0.27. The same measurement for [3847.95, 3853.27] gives 0.26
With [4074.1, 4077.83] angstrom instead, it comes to 0.11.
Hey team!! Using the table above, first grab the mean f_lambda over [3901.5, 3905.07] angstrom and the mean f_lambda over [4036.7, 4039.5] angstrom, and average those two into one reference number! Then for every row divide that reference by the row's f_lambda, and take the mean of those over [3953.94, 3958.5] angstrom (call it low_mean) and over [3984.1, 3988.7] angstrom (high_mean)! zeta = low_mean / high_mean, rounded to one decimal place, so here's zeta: 1.1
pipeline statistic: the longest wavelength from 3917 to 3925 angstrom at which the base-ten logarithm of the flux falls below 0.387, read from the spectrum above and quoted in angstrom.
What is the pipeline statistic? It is 3924.45 angstrom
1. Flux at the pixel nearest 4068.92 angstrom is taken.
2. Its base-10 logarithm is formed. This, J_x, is 0.409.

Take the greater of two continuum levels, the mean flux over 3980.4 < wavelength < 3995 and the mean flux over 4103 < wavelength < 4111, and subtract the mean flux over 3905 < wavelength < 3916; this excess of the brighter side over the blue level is 0.05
